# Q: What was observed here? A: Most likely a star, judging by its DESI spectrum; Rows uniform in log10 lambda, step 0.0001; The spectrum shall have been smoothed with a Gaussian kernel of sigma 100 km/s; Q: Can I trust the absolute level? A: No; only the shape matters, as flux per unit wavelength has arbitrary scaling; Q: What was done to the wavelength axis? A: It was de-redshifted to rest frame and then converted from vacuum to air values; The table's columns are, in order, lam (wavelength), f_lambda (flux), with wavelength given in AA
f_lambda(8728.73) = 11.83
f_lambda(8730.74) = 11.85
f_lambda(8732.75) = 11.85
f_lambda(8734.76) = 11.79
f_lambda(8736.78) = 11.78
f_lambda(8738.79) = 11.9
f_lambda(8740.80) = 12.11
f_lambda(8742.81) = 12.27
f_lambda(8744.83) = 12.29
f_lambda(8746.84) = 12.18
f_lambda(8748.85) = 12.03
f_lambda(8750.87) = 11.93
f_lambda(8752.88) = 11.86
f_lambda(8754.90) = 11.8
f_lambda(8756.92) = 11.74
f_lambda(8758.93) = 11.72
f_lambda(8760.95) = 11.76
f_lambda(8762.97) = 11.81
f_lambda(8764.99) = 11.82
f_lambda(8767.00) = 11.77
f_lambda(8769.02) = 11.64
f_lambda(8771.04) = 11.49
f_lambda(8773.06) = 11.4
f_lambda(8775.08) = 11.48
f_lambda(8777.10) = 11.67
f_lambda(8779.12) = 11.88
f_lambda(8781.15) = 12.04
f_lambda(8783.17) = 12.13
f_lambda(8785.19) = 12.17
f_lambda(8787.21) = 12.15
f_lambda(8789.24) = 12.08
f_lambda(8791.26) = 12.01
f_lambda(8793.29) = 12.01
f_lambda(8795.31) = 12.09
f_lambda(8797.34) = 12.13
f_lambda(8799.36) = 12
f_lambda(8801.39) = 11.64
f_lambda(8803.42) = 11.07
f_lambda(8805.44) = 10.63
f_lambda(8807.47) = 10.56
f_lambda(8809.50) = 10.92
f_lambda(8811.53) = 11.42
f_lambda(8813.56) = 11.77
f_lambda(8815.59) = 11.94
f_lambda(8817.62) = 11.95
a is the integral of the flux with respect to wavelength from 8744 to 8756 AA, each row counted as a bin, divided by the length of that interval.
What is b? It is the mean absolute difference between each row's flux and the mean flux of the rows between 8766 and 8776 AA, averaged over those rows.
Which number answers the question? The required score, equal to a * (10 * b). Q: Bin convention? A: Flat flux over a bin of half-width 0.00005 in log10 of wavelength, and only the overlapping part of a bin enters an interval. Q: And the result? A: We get 14.3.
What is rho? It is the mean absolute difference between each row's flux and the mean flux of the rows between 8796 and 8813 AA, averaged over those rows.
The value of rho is 0.50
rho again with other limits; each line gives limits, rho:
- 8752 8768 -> 0.04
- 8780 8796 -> 0.05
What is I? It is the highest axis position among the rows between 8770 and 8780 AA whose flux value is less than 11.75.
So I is 8777.10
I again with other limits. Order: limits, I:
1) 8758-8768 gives 8758.93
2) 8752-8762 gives 8758.93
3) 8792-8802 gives 8801.39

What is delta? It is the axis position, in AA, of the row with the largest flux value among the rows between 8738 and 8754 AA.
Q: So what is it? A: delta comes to 8744.83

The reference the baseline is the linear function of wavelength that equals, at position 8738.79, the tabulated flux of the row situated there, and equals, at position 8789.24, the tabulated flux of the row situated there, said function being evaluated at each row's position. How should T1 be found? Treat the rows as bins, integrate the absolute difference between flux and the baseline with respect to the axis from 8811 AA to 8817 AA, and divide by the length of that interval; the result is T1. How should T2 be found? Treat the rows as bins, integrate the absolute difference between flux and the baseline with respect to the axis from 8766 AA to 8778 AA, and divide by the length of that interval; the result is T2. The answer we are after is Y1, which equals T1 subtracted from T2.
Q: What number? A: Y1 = 0.03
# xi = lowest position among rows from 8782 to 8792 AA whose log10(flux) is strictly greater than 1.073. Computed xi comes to 8783.17 AA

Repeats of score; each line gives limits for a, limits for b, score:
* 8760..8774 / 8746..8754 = 12.3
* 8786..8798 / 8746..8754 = 12.7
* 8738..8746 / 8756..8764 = 3.3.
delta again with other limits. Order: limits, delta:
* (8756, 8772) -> 8764.99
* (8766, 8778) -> 8767.00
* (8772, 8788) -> 8785.19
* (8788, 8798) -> 8797.34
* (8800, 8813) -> 8801.39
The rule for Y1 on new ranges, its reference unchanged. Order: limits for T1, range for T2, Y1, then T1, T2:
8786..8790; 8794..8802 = 0.09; 0.04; 0.1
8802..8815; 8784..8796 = -0.98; 1.04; 0.1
